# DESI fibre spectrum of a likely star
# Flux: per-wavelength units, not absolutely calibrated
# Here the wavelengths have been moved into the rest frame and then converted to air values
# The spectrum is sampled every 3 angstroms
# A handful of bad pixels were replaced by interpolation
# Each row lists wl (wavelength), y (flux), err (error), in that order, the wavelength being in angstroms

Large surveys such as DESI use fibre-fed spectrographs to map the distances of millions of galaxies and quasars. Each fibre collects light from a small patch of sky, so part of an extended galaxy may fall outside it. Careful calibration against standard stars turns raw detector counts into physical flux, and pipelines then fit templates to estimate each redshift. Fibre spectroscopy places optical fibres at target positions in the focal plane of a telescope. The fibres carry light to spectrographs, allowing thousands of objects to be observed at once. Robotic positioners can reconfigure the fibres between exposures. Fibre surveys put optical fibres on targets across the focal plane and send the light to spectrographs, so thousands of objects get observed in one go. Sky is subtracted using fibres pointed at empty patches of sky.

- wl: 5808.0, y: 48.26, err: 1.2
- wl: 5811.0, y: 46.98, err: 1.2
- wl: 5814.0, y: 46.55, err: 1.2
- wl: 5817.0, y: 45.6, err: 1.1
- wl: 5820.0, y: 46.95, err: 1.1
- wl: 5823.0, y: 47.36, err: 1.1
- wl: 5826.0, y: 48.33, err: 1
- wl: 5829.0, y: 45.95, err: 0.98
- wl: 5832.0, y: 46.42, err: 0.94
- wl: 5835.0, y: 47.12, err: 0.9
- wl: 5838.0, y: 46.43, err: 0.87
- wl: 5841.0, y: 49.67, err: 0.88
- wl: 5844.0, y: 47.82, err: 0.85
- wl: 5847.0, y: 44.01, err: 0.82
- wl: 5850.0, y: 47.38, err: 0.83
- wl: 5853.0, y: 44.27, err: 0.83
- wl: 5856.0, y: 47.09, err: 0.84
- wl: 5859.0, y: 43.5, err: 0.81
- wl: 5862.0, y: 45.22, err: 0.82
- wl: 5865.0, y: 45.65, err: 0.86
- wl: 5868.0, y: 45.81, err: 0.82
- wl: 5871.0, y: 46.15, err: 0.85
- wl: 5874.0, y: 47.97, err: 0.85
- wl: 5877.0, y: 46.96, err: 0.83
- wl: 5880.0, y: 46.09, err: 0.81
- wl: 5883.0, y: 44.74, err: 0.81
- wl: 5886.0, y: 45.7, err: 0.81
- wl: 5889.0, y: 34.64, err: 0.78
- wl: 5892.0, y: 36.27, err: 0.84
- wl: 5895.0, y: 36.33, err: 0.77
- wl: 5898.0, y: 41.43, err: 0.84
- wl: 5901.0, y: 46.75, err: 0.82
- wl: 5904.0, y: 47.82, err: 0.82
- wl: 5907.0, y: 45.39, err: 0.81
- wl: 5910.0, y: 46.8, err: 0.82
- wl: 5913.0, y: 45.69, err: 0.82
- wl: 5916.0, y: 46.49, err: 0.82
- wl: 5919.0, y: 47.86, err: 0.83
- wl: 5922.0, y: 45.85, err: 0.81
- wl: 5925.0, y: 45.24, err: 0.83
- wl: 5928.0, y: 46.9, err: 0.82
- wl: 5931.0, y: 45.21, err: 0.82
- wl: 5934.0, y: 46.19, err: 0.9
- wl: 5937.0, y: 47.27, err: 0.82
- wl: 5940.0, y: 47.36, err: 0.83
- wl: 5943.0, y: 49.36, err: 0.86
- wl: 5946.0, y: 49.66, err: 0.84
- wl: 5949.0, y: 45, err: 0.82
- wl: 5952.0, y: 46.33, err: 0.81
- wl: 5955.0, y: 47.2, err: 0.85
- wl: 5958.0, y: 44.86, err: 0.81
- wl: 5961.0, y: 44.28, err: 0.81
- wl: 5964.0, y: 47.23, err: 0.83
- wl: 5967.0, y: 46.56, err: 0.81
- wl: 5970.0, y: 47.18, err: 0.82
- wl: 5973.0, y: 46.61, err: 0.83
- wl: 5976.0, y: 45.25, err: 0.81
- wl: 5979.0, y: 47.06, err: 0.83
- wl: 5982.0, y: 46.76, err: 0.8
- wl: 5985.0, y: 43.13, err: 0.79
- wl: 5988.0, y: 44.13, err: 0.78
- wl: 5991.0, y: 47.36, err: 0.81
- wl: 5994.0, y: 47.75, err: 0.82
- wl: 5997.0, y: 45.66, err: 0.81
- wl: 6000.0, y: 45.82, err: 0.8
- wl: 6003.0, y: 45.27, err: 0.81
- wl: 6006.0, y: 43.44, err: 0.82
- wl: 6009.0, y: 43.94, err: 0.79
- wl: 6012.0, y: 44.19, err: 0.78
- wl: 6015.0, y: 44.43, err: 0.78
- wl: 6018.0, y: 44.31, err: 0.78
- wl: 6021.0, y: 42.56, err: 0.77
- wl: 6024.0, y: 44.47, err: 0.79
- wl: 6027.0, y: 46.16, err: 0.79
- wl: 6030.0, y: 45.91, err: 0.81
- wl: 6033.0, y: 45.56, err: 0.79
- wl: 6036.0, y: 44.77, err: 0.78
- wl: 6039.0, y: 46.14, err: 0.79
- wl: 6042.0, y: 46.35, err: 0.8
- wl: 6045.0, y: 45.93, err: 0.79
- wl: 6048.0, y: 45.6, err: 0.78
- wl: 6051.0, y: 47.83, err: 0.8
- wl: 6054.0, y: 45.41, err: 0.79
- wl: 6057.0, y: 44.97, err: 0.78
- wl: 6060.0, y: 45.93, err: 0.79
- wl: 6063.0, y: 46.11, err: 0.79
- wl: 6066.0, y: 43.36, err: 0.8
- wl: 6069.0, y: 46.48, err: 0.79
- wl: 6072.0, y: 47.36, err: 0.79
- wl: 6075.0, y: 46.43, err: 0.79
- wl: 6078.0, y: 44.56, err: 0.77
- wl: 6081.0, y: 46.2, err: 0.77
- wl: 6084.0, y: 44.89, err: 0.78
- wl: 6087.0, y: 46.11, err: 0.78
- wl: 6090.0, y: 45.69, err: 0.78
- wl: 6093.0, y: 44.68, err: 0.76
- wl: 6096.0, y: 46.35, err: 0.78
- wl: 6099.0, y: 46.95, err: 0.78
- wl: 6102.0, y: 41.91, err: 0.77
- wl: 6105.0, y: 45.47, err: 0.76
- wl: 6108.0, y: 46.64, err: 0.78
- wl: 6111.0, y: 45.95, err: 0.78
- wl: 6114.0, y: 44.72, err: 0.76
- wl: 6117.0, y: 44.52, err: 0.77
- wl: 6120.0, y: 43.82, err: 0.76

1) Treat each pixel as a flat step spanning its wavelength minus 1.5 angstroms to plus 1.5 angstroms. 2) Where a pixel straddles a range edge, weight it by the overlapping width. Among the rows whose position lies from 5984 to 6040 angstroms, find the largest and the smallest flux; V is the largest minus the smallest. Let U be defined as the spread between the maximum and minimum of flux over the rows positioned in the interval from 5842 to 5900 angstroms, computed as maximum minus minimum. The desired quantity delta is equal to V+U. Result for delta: 19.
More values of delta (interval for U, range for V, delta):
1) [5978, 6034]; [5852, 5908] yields 19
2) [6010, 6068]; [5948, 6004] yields 10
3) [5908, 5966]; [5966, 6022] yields 11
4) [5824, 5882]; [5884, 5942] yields 19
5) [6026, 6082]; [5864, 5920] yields 18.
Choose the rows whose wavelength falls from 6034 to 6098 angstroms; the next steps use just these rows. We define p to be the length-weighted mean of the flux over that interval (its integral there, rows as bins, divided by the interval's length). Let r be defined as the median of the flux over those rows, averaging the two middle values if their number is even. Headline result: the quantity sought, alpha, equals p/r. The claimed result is 0.997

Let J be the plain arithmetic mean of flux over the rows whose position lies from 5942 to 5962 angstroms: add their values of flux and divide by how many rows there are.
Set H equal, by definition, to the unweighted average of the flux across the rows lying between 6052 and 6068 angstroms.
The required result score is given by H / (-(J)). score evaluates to -0.968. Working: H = 45.2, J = 46.7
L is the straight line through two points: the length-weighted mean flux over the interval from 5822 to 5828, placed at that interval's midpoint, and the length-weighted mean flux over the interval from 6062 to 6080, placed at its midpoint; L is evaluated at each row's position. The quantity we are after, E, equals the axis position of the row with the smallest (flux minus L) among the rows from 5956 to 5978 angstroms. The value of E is 5961.0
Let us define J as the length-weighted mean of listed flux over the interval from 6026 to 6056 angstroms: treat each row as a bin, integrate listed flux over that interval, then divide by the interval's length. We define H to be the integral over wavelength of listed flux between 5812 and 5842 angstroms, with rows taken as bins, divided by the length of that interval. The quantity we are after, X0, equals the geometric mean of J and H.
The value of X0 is 46.5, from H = 47.0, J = 45.9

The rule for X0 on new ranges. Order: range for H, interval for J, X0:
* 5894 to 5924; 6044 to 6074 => 45.5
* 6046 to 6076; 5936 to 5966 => 46.4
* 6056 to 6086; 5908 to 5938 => 46.0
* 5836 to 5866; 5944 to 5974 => 46.3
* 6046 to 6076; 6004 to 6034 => 45.2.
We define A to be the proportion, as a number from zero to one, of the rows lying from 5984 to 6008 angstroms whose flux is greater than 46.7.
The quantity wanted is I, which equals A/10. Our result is 0.025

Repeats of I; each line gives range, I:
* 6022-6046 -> 0.000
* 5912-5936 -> 0.025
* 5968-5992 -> 0.050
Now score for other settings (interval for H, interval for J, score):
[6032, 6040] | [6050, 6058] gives -0.987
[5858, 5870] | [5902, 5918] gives -0.970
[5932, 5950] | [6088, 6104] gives -1.052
